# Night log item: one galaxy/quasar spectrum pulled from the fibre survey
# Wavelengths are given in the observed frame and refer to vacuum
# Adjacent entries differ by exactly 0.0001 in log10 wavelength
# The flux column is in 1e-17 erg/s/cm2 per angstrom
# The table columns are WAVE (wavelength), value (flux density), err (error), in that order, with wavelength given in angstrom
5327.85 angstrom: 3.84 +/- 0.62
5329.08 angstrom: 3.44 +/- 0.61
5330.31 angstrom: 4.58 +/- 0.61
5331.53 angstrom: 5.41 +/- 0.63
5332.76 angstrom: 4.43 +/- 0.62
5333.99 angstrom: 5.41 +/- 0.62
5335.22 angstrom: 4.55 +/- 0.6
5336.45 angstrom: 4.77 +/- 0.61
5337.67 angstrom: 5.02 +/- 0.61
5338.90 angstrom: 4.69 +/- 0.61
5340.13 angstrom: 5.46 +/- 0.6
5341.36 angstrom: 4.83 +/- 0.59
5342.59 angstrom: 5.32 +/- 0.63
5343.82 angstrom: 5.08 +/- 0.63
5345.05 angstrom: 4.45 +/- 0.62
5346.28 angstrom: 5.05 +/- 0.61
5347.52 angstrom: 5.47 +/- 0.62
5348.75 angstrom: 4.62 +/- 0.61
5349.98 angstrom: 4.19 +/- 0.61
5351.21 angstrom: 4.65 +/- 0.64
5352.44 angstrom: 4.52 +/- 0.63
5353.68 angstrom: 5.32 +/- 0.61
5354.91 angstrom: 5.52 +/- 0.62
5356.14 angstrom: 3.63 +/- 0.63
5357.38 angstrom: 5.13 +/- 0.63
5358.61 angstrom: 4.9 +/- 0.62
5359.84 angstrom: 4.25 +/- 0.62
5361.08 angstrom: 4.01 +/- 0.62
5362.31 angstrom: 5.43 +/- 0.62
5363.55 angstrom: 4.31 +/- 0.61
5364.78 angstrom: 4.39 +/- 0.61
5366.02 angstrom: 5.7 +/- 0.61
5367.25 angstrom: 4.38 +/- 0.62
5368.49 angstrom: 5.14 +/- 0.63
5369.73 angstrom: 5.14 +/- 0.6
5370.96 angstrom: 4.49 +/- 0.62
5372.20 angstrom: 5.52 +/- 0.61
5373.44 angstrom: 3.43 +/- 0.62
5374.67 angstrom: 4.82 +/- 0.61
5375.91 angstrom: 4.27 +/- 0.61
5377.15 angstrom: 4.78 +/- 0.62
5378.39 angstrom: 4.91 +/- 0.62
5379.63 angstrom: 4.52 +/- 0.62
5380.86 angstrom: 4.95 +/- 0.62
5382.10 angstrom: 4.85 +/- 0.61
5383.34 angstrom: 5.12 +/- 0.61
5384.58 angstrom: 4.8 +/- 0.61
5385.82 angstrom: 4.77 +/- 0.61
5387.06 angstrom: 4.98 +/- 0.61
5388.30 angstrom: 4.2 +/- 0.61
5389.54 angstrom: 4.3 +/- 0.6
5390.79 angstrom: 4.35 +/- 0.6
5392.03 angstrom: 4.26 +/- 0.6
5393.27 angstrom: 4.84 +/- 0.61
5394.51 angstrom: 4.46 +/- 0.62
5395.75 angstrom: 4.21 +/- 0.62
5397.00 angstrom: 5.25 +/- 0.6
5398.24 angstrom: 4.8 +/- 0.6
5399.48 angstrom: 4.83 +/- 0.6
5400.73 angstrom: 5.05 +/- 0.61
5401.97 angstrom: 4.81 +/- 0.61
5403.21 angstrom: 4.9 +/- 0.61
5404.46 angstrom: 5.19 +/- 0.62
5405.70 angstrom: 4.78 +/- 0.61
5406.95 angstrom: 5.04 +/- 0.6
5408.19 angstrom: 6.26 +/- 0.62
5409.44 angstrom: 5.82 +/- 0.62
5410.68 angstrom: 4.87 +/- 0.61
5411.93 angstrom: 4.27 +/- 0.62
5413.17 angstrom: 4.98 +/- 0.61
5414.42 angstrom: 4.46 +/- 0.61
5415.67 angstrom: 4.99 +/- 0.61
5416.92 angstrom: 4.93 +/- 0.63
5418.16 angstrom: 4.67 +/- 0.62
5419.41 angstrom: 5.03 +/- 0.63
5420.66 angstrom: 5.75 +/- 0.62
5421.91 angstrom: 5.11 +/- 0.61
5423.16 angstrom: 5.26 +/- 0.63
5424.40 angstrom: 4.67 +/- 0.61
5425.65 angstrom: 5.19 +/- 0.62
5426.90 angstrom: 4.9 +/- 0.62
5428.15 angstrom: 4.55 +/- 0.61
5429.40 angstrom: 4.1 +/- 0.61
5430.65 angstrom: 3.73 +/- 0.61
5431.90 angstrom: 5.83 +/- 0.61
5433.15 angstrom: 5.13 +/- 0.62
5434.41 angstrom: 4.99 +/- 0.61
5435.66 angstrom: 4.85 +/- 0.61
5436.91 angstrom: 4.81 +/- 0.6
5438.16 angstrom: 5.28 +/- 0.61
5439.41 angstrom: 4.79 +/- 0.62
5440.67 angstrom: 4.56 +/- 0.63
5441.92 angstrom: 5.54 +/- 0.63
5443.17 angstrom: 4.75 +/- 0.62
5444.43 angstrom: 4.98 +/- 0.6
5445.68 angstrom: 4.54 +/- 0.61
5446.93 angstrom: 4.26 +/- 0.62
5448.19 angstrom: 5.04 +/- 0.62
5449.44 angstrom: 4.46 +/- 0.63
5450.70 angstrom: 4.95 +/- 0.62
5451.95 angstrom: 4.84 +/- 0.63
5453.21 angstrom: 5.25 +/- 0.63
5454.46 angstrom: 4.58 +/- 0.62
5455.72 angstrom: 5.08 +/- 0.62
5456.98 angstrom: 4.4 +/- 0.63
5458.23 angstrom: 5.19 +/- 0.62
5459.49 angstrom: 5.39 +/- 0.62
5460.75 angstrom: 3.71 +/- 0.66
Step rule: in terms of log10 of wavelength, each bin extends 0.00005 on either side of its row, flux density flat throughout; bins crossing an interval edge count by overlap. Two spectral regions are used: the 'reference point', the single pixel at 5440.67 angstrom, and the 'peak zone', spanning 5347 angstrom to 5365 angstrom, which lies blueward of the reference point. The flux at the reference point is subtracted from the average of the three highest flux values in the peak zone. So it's 0.9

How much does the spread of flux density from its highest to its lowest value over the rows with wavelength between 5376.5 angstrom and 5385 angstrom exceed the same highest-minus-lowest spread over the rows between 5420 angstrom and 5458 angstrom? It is -1.5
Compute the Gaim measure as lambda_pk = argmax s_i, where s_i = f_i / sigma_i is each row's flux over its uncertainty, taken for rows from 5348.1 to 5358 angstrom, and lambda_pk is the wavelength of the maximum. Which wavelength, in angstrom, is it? 5354.91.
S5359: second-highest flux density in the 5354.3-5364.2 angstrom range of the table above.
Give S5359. 5.43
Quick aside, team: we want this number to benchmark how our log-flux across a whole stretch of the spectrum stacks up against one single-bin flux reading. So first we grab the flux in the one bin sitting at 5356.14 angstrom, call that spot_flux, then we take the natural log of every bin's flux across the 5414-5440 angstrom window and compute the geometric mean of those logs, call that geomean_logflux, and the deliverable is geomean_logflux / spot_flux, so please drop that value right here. 0.44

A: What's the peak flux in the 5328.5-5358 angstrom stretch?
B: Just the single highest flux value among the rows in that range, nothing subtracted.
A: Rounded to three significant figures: 5.52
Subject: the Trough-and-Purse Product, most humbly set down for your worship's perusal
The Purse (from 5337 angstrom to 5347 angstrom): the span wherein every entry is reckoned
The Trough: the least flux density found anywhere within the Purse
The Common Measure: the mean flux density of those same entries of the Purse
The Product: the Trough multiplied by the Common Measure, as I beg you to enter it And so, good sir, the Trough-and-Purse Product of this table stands 22.2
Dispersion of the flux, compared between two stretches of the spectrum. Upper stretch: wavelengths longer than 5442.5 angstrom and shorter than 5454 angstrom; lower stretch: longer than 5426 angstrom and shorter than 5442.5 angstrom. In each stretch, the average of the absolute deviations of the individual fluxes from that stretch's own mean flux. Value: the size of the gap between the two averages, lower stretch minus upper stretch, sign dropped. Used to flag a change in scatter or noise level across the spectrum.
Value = 0.14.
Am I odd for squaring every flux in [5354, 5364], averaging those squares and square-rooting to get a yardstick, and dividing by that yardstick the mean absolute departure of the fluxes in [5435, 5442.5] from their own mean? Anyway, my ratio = 0.062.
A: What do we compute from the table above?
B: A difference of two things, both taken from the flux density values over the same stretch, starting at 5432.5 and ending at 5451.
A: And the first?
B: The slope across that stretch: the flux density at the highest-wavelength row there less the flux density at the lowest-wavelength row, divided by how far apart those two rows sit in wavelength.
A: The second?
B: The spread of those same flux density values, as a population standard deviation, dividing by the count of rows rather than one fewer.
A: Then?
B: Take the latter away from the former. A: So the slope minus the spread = -0.33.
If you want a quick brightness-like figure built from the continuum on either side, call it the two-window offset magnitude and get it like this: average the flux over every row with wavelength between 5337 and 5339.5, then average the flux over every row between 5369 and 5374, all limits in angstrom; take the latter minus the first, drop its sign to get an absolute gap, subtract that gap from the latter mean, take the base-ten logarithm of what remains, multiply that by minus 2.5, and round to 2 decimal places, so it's -1.62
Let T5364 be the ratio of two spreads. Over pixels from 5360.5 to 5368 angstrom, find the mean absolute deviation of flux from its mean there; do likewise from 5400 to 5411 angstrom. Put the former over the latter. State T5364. 1.52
